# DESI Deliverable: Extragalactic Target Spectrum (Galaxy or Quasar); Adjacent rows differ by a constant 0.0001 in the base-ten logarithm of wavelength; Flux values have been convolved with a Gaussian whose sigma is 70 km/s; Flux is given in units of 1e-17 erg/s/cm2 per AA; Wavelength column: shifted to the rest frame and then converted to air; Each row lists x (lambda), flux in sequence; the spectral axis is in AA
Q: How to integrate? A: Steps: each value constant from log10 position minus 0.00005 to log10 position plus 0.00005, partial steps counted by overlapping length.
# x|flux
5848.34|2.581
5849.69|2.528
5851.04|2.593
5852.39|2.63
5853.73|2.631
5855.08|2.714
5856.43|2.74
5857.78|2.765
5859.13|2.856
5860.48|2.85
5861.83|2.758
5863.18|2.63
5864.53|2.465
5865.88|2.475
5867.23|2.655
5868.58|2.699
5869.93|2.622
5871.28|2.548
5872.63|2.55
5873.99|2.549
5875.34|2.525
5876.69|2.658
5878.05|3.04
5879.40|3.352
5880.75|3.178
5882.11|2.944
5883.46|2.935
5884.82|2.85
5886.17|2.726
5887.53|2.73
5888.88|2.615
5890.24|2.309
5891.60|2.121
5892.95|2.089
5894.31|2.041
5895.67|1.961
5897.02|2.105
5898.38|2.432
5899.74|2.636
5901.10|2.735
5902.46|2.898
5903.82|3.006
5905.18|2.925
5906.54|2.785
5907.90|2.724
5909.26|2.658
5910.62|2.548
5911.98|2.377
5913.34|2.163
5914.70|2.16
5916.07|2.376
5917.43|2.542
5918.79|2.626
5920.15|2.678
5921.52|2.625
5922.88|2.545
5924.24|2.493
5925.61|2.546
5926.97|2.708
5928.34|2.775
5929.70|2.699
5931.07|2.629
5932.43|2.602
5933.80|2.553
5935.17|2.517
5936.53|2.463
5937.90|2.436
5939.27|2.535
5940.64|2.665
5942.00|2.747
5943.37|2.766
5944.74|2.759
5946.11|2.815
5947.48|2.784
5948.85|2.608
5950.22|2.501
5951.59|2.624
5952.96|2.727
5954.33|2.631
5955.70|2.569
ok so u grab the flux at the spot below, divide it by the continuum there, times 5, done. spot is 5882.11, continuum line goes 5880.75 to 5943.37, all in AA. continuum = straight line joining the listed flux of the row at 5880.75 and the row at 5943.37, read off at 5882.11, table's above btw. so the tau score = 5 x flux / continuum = 4.64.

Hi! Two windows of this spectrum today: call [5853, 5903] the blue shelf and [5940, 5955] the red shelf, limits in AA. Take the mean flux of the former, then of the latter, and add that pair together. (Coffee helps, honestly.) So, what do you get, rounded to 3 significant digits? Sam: 5.33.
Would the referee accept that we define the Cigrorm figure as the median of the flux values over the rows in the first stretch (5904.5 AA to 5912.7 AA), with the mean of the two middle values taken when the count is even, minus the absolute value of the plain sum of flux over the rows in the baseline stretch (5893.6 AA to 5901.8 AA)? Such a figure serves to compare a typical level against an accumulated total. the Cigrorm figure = -11.2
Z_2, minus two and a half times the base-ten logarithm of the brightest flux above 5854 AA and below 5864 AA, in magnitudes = -1.14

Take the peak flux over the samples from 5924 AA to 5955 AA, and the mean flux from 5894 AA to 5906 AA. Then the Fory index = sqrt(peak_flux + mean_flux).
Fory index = 2.31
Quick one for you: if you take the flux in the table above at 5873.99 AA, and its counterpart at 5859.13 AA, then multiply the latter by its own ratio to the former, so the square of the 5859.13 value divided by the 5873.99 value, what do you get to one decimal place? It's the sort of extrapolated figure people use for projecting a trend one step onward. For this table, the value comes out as 3.2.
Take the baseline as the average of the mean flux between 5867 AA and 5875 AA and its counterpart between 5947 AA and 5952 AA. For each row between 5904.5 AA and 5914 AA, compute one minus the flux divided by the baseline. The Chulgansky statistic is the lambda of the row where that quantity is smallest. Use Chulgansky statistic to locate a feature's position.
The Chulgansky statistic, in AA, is 5905.18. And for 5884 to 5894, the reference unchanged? 5884.82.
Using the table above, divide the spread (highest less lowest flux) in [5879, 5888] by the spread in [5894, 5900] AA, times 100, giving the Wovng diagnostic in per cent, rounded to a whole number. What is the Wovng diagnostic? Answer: 93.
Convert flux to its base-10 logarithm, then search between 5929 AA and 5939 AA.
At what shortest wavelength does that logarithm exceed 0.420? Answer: 5929.70 AA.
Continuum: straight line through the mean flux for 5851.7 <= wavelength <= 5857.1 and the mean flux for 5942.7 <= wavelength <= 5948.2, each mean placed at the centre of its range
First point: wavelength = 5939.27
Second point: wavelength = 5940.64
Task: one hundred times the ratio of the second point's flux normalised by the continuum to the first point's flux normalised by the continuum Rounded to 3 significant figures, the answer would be 105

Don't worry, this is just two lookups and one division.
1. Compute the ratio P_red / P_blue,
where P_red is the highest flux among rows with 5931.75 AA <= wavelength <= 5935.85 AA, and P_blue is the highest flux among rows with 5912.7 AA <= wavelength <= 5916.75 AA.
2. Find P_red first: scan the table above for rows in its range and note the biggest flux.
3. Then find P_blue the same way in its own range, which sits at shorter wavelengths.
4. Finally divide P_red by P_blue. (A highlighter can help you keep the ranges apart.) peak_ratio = 1.10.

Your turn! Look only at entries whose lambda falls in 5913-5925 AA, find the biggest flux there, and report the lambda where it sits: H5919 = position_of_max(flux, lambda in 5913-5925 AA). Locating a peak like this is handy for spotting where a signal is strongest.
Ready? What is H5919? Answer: 5920.15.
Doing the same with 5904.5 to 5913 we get 5905.18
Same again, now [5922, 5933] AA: 5928.34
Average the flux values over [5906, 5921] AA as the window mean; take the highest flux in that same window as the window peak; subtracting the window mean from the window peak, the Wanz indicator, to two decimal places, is 0.27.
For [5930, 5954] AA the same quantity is 0.18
